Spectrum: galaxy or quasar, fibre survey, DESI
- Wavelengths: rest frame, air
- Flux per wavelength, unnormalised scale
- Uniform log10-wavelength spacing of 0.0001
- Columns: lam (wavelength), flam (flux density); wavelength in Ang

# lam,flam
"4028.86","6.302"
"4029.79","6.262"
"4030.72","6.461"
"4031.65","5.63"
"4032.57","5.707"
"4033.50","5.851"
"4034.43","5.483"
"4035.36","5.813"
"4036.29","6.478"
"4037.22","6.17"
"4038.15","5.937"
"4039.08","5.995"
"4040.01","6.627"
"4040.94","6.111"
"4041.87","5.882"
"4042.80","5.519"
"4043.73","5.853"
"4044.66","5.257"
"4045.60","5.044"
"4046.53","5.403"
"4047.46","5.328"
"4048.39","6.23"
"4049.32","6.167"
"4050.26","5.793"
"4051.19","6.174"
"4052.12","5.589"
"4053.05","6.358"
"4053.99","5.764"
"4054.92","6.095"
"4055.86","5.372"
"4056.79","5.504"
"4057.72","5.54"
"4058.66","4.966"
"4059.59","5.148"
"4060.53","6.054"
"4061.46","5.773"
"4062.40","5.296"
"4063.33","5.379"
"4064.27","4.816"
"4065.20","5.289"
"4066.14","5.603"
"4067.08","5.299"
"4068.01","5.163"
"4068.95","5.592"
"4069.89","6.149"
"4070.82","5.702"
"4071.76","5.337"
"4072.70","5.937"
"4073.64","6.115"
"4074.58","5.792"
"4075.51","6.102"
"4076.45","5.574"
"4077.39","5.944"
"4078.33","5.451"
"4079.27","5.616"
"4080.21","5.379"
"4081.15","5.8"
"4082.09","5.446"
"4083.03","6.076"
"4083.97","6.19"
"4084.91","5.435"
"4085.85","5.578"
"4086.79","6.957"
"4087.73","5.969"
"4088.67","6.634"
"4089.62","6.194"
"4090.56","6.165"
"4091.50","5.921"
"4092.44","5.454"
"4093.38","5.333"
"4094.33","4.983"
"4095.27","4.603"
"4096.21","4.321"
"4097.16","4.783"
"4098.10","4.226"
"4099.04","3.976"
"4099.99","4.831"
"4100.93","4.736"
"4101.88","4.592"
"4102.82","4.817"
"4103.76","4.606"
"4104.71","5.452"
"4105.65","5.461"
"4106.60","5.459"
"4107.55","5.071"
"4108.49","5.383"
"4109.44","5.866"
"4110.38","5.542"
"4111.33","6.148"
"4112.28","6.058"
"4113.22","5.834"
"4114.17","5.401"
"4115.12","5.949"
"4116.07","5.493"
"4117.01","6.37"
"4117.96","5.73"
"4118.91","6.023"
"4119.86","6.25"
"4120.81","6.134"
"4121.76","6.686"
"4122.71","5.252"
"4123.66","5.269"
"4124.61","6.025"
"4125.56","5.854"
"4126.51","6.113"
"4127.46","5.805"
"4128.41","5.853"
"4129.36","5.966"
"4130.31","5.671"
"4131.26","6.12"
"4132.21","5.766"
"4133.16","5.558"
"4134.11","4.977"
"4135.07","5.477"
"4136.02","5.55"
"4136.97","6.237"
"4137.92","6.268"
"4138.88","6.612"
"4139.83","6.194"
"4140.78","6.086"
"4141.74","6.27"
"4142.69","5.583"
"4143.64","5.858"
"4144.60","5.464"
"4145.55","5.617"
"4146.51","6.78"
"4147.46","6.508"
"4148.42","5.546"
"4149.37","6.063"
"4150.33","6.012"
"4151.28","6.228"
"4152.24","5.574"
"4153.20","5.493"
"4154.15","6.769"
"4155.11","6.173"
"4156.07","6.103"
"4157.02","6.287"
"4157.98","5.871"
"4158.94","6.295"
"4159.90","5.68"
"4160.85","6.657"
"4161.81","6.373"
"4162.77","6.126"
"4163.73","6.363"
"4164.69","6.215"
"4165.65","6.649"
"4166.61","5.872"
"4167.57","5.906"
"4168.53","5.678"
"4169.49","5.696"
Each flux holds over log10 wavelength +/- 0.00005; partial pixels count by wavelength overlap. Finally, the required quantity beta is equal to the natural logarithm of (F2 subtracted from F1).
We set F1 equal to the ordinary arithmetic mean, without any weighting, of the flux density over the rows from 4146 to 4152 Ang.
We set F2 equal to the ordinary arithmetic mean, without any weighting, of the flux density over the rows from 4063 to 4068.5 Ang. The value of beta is -0.1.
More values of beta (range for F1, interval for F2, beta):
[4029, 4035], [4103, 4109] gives -0.4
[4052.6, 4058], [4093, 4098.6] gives 0.1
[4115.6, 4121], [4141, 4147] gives -2.6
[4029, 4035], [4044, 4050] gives -1.1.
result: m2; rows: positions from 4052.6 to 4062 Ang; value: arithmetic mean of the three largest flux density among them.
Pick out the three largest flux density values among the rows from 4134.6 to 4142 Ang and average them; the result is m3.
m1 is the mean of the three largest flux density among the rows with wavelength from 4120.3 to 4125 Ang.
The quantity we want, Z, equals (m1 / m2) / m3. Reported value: 0.160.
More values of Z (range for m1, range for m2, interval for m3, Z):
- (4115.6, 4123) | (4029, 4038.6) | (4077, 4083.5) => 0.169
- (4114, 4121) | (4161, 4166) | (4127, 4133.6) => 0.162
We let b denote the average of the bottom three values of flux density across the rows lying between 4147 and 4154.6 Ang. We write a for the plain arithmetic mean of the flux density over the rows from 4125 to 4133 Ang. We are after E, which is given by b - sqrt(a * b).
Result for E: -0.18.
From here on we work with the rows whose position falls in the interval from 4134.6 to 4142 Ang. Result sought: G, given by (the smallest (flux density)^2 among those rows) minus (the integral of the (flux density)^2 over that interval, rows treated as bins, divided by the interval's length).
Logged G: -7.1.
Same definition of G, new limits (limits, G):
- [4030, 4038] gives -5.6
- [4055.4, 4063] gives -5.2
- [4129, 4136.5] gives -7.1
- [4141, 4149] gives -5.9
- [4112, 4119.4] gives -5.2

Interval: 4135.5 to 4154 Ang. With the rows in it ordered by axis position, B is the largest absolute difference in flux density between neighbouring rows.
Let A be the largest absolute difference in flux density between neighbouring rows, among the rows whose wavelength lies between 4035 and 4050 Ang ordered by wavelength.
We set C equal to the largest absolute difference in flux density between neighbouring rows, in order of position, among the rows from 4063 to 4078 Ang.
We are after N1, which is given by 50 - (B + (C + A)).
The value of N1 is 47.3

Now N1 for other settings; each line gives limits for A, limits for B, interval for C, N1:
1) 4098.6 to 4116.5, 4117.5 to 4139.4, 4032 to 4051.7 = 46.8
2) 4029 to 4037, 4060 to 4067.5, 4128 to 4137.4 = 47.9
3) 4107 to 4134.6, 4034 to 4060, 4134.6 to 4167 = 46.4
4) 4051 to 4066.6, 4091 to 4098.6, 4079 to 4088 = 47.2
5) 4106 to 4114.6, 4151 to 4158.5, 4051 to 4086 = 47.2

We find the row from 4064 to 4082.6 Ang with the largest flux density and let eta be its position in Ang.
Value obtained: 4069.89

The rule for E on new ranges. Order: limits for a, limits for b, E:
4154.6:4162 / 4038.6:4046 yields -0.44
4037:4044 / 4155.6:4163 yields -0.06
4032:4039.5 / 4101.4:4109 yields -0.59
